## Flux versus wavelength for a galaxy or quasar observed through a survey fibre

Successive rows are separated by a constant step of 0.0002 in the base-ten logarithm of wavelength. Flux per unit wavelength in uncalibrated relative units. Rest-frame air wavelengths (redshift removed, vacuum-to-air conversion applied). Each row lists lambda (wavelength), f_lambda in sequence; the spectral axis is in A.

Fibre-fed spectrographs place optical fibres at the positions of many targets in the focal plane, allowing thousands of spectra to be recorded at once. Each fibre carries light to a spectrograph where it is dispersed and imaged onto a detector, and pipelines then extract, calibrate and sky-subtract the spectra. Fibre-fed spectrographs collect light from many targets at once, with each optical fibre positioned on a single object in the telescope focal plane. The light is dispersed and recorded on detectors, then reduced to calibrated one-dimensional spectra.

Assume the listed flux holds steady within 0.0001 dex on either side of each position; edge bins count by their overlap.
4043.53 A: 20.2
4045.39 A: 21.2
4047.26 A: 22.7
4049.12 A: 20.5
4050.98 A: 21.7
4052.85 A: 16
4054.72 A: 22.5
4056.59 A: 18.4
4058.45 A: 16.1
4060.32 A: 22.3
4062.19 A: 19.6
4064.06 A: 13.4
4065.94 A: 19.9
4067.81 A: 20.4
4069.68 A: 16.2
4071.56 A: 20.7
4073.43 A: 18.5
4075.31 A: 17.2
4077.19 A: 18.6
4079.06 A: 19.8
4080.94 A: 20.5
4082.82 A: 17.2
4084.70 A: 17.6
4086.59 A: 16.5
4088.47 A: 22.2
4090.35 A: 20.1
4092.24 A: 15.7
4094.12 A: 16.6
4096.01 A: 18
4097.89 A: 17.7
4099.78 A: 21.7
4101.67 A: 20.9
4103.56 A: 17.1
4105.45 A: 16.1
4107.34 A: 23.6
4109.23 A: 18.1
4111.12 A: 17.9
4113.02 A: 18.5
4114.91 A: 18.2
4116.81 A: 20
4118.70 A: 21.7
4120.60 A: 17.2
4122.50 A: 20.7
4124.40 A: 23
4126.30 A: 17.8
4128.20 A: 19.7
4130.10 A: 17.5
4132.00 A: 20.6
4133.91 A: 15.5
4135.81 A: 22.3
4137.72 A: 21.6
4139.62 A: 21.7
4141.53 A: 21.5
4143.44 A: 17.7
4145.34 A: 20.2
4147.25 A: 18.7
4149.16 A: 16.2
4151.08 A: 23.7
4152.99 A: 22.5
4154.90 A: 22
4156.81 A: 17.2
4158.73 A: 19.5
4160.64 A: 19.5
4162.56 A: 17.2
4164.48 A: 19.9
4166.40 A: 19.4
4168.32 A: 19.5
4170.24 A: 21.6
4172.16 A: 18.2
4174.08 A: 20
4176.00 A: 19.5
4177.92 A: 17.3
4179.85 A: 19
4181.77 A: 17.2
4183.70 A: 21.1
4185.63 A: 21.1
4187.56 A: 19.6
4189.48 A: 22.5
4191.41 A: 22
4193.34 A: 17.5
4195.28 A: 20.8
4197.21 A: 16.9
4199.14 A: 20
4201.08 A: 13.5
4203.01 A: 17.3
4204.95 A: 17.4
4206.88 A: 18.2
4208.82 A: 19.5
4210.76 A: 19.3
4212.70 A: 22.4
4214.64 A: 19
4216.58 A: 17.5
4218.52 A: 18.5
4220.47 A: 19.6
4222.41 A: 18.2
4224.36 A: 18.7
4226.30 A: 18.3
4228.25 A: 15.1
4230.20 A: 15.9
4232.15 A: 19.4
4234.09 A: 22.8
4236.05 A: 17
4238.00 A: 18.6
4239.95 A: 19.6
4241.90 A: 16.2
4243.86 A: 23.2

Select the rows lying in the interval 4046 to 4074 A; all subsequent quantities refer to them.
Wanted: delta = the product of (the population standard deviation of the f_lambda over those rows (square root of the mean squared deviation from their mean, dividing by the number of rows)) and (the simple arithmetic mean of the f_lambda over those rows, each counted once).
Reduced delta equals 52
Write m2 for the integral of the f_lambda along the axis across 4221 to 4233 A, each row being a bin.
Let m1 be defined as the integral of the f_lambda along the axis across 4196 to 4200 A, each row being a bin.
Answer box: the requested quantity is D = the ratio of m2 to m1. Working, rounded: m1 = 74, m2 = 212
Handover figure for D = 2.9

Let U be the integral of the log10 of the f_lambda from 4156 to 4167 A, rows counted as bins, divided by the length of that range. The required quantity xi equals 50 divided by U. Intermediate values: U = 1.27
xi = 39.30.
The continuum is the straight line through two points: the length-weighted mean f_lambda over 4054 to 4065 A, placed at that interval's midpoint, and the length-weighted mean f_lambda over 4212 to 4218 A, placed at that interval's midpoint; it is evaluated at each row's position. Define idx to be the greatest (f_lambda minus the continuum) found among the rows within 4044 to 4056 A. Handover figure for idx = 4.1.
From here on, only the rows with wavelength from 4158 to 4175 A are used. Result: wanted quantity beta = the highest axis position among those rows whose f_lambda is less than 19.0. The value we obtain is 4172.16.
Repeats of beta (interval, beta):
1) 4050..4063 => 4058.45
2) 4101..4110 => 4109.23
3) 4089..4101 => 4097.89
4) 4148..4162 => 4156.81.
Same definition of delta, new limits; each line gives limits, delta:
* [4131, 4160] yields 48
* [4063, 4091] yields 41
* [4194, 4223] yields 36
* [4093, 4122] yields 40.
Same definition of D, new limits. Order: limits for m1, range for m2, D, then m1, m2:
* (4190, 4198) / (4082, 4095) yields 1.5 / 156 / 234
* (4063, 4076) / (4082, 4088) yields 0.4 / 235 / 105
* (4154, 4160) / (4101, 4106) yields 0.8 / 117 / 90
